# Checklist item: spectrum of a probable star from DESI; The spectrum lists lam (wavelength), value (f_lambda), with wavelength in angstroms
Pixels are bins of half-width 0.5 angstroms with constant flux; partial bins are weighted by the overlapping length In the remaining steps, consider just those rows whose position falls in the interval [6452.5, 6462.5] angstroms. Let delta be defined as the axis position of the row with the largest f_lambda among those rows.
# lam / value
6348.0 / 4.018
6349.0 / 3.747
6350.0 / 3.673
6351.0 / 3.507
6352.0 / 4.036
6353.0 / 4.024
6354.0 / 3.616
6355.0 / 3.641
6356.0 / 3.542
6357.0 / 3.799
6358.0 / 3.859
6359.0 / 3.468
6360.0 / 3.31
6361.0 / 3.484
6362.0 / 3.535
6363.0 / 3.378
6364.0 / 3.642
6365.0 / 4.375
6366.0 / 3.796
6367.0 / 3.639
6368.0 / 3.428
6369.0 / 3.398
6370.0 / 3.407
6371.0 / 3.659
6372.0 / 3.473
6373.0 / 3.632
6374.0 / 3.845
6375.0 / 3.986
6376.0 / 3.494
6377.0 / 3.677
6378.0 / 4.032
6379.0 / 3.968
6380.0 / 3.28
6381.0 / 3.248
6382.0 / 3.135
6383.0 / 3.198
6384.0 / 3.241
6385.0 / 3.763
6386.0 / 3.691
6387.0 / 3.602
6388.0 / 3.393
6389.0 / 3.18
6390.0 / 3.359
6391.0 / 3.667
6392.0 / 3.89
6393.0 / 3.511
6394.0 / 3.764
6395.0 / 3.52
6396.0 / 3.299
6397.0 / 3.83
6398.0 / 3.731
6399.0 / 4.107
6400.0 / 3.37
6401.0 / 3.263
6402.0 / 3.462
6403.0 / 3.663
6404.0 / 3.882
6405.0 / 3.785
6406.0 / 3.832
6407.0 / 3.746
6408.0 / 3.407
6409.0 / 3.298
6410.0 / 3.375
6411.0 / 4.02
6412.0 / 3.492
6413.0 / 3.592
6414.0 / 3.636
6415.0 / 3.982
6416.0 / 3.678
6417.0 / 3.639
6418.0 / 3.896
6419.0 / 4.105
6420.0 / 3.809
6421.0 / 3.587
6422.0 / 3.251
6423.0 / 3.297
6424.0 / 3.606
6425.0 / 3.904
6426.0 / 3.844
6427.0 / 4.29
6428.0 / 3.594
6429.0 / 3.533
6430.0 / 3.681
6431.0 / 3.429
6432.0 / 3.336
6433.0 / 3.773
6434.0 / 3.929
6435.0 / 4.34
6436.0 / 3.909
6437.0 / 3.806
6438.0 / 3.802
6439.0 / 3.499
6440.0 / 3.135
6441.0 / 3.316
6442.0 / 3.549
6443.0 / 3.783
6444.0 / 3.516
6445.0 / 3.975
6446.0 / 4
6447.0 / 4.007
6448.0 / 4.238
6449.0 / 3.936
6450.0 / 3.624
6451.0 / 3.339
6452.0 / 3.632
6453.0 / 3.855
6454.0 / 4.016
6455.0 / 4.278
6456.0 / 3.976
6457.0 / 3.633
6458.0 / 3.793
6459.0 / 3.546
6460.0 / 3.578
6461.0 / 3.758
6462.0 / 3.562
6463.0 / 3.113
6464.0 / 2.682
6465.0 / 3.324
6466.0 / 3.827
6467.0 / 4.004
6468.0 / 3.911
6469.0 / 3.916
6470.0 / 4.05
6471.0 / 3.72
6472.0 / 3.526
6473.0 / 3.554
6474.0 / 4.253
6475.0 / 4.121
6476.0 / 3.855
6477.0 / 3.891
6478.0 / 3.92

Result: 6455.0 angstroms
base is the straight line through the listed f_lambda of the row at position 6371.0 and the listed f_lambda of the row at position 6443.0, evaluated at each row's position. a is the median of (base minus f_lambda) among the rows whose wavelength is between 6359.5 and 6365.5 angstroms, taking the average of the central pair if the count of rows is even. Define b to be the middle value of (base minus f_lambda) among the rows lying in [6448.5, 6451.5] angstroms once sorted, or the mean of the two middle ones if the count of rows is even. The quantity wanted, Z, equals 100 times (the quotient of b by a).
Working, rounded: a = 0.13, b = 0.17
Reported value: 128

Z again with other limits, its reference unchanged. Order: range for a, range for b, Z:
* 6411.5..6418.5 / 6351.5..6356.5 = -10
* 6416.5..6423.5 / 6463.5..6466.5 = 501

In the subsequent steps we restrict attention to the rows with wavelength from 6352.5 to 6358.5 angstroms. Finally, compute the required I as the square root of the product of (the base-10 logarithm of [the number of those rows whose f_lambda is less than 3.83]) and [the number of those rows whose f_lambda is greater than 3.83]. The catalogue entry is 1.10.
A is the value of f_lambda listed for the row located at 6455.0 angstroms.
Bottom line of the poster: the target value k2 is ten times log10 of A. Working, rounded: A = 4.278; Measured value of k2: 6.3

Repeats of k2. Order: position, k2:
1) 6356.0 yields 5.5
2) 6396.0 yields 5.2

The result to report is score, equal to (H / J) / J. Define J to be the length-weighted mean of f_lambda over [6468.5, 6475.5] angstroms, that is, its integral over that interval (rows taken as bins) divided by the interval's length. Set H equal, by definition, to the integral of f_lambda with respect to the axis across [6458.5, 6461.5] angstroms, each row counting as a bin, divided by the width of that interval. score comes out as 0.24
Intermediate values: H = 3.63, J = 3.9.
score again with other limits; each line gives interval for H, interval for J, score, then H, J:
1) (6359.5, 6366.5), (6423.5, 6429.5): 0.25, 3.65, 3.8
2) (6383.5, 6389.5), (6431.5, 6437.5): 0.23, 3.48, 3.8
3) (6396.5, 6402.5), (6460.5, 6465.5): 0.34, 3.63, 3.3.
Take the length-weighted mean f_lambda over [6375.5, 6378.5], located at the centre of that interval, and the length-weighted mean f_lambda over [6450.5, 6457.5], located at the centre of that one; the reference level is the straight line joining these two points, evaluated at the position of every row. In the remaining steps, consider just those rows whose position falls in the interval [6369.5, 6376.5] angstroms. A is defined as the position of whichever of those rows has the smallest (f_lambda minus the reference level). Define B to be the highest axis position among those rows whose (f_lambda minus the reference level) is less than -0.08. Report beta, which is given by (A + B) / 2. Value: 6373.0 angstroms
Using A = 6370.0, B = 6376.0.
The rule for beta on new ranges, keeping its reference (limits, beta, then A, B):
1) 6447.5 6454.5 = 6451.5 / 6451.0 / 6452.0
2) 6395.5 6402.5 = 6401.5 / 6401.0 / 6402.0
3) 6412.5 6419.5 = 6415.0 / 6413.0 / 6417.0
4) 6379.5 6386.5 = 6383.0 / 6382.0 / 6384.0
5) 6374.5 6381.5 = 6381.0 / 6381.0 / 6381.0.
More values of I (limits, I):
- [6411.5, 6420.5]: 1.53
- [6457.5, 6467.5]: 0.98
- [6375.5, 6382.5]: 1.18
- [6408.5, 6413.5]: 0.78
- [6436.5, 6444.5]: 0.00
